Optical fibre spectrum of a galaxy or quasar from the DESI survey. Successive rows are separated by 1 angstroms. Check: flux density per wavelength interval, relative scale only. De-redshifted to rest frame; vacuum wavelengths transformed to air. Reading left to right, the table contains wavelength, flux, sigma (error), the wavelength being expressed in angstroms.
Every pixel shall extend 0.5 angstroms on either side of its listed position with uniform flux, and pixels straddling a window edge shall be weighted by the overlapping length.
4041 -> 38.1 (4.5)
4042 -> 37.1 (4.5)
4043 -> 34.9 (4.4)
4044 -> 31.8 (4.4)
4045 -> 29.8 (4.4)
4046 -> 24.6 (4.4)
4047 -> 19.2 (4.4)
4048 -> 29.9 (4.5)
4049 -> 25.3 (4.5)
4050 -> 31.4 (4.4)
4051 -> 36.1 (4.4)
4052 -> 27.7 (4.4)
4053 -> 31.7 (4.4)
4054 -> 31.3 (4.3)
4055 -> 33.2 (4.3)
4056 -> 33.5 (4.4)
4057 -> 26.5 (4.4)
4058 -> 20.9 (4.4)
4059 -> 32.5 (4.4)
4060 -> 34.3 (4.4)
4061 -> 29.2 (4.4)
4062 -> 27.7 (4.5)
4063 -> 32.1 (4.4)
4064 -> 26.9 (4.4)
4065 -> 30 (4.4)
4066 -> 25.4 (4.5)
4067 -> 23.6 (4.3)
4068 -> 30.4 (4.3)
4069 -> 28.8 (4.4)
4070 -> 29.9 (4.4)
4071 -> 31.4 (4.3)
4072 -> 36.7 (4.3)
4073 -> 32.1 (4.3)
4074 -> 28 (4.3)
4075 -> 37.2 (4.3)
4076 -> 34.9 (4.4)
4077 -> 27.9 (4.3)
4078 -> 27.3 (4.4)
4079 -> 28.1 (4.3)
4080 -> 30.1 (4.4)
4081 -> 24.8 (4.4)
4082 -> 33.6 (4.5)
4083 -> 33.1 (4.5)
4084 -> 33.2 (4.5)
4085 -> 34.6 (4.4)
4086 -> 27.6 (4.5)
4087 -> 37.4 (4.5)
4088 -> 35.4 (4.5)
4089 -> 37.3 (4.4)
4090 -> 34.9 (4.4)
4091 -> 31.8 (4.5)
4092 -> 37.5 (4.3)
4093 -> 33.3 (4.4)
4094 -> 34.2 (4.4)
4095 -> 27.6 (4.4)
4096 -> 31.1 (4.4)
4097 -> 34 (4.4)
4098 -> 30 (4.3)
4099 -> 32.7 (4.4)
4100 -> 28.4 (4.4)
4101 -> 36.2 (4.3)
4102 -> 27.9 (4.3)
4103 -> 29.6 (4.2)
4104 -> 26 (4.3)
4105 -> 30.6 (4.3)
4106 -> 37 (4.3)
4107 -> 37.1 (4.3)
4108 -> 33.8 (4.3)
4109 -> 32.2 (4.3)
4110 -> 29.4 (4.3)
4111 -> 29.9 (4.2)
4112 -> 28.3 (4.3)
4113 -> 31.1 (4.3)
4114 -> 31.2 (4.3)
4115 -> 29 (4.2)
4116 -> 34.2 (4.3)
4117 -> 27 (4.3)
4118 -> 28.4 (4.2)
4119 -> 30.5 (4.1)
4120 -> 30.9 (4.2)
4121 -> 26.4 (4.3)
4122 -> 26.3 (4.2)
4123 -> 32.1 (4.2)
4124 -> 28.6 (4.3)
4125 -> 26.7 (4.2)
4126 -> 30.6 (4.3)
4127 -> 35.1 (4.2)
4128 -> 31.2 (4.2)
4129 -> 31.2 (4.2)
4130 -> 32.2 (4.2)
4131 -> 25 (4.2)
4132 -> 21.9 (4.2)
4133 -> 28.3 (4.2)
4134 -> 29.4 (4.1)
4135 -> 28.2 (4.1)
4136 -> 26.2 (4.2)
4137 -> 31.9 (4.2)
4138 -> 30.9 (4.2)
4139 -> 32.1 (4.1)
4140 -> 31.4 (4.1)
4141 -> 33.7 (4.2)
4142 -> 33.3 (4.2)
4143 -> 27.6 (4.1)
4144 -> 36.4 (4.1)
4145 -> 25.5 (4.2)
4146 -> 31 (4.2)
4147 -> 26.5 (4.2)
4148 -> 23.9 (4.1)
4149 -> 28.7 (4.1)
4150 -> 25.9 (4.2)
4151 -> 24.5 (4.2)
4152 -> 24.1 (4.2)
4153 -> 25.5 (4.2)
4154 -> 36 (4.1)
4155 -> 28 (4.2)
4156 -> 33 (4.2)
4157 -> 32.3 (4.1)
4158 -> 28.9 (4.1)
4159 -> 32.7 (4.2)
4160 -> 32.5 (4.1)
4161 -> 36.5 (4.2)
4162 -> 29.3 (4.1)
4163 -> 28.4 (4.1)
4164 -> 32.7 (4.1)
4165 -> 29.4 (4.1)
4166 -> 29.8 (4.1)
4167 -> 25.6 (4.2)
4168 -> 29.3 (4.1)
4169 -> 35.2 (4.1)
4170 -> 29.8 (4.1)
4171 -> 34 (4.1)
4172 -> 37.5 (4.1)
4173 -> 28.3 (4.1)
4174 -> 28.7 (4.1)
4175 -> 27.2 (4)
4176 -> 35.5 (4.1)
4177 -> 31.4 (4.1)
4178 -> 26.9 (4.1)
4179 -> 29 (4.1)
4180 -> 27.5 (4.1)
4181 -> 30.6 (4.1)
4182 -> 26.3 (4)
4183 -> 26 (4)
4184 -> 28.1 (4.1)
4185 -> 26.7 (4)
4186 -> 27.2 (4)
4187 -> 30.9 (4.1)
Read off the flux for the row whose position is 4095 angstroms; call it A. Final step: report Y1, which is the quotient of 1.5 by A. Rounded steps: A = 27.6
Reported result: 0.054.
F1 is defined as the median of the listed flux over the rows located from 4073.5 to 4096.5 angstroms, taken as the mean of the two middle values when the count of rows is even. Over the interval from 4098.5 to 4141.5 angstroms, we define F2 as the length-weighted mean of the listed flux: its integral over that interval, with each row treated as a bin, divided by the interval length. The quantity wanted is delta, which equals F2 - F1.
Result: -2.95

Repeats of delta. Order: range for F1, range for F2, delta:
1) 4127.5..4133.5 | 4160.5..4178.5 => 1.11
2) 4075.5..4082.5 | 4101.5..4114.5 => 2.98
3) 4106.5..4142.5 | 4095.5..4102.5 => 0.72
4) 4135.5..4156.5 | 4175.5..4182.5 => 0.90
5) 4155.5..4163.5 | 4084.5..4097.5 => 1.19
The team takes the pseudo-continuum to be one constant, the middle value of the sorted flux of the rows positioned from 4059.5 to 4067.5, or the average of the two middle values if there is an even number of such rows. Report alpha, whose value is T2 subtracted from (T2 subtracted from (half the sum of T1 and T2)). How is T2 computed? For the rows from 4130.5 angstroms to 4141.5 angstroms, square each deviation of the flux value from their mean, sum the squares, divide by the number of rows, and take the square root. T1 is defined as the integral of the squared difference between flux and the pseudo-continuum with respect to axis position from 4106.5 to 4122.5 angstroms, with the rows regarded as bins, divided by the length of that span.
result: 0.9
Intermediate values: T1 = 11.9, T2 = 3.4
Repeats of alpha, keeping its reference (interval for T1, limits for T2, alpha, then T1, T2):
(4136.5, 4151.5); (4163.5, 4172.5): 2.1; 14.5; 3.5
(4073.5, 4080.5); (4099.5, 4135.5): 3.8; 17.5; 3.3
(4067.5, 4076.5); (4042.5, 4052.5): 4.7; 23.8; 4.8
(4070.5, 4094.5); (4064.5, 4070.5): 11.4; 30.6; 2.6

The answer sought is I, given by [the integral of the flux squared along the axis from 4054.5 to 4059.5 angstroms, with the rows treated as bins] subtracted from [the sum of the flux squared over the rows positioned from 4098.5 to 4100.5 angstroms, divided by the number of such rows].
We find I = -3482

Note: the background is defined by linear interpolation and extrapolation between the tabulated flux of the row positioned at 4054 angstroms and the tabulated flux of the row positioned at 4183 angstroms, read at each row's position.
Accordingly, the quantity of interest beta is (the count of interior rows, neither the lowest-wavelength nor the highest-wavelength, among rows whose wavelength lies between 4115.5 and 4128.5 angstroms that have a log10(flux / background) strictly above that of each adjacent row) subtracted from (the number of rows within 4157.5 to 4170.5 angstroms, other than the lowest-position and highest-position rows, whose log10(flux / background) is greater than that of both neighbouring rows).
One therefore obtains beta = 2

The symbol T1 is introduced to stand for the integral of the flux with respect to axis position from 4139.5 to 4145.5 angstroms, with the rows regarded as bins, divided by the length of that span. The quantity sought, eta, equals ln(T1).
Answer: 3.44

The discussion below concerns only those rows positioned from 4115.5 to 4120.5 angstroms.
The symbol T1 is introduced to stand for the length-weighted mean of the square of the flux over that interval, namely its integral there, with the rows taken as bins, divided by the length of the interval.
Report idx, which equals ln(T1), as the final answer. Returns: 6.82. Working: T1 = 918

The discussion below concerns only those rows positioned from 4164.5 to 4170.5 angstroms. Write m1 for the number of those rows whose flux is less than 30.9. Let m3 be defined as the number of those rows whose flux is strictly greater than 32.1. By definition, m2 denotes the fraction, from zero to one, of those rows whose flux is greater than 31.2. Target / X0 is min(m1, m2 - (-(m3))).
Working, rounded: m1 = 5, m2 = 0.17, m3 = 1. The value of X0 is 1.17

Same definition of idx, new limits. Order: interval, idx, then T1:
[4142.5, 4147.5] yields 6.78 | 880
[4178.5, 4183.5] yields 6.66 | 780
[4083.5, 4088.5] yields 7.04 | 1143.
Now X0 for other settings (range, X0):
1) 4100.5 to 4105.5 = 1.20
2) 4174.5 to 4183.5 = 1.22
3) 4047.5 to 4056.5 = 3.00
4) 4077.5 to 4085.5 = 4.00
